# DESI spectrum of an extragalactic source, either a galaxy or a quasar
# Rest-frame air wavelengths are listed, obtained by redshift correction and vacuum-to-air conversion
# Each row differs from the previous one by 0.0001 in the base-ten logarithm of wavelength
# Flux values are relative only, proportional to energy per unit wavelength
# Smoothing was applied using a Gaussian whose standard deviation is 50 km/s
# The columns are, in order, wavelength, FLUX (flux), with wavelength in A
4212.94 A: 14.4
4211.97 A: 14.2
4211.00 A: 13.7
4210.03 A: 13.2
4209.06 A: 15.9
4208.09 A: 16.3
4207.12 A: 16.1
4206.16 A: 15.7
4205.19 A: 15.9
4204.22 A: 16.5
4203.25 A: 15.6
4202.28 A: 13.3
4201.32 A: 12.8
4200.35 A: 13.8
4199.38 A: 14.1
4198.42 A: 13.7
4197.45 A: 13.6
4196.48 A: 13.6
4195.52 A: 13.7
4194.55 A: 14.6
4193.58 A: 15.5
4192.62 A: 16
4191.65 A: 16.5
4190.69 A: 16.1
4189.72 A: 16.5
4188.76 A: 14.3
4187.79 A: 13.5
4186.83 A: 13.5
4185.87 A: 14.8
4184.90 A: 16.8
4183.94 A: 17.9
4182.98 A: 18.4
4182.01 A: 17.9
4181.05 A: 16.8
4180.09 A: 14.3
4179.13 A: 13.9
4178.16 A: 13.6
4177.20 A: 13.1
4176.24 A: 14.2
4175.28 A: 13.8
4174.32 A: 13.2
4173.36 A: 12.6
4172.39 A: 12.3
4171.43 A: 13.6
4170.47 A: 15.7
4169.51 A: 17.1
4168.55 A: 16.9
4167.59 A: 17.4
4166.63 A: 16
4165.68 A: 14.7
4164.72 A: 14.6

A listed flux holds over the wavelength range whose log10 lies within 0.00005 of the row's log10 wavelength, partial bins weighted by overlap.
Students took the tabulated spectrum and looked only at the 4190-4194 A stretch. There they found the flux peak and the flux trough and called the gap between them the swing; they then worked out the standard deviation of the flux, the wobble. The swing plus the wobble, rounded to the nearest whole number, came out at 1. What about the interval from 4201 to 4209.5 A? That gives 5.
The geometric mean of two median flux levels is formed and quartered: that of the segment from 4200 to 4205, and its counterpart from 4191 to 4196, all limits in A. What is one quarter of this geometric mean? 3.66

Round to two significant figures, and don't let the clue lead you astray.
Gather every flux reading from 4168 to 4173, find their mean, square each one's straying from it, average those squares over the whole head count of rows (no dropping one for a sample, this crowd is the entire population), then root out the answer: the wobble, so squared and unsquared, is 1.9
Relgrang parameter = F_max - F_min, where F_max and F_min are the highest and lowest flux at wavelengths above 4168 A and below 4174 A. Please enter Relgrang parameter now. 4.8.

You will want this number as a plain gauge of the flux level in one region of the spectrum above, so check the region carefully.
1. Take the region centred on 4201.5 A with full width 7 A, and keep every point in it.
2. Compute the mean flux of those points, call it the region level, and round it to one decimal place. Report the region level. 14.3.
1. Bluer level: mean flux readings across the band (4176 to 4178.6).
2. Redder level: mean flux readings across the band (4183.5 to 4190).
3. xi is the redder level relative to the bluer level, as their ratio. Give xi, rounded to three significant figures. 1.12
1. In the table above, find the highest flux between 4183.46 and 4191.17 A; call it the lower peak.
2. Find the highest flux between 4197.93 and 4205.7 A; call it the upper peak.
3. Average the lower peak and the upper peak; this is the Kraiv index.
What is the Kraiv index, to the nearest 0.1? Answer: 17.2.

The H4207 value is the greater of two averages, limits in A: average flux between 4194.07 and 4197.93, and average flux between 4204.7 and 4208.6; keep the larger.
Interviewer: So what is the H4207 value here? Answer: 16.0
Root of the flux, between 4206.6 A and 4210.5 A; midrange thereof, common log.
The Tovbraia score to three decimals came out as 0.584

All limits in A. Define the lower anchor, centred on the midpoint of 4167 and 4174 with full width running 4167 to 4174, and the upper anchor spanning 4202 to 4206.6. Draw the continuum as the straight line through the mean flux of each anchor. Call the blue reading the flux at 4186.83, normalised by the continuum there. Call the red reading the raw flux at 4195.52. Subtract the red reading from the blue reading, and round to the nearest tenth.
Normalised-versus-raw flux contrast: -12.8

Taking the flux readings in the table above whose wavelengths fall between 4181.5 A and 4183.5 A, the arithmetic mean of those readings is 18.1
